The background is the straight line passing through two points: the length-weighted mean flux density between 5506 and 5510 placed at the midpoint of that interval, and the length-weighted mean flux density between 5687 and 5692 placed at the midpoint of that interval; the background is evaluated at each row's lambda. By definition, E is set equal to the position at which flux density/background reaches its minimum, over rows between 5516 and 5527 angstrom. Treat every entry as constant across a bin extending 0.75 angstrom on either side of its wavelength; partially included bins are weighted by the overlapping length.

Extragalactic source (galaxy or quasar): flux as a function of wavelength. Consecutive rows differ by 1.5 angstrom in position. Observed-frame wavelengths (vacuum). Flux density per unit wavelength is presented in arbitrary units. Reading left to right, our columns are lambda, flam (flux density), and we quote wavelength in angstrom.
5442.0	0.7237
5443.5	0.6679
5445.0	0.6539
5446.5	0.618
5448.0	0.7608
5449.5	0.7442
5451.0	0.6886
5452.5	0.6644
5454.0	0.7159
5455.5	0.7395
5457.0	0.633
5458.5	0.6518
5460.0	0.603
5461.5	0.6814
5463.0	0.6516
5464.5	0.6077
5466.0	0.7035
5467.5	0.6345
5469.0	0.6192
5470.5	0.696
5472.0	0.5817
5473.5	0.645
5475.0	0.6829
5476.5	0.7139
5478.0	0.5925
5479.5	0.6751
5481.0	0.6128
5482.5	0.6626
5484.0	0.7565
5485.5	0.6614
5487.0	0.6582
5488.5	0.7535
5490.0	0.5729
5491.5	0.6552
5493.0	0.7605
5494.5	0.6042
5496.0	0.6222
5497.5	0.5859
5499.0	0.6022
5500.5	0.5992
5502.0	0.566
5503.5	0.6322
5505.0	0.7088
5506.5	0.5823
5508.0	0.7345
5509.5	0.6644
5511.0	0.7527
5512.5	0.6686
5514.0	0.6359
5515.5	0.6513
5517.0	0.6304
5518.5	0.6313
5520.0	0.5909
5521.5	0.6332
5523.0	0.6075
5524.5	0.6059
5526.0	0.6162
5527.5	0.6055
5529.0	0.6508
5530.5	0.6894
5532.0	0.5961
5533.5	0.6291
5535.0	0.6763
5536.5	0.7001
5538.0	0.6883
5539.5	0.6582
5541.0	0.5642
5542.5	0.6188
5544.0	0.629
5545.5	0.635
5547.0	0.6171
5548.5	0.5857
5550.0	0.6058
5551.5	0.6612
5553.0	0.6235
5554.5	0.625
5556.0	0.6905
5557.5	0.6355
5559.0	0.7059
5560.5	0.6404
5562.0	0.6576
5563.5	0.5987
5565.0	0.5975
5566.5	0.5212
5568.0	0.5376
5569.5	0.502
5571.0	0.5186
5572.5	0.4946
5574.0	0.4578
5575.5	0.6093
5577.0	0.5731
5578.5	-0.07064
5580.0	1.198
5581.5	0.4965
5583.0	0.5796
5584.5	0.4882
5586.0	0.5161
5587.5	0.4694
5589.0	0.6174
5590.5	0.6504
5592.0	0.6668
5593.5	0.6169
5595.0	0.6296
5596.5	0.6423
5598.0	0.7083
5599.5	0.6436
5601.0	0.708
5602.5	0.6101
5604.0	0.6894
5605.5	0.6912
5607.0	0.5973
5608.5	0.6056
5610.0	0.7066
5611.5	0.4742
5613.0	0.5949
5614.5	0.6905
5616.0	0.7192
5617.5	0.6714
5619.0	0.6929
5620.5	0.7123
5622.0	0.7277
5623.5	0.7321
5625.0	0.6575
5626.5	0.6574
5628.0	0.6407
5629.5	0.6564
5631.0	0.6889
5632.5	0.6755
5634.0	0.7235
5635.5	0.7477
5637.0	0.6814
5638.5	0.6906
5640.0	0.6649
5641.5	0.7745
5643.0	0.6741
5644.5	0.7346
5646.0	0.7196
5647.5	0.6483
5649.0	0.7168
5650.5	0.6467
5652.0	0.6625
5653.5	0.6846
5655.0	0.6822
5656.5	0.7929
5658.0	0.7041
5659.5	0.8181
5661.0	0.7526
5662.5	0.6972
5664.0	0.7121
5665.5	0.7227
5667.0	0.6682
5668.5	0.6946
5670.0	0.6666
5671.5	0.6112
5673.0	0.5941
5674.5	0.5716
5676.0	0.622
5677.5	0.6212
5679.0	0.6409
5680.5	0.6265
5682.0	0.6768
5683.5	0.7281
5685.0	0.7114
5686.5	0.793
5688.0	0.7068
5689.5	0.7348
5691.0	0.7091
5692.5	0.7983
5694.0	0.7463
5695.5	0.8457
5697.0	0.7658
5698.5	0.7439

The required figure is 5520.0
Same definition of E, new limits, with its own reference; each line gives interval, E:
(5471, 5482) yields 5472.0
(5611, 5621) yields 5611.5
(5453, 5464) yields 5460.0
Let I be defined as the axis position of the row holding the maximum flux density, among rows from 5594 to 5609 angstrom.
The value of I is 5598.0 angstrom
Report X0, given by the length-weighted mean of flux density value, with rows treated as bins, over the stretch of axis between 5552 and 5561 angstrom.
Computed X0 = 0.654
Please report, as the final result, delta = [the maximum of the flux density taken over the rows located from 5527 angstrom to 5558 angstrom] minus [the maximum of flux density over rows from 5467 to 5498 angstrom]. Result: -0.06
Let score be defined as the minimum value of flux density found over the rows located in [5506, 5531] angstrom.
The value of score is 0.5823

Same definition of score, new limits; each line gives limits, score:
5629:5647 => 0.6564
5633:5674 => 0.5941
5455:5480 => 0.5817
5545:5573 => 0.4946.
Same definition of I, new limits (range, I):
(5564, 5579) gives 5575.5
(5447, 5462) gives 5448.0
